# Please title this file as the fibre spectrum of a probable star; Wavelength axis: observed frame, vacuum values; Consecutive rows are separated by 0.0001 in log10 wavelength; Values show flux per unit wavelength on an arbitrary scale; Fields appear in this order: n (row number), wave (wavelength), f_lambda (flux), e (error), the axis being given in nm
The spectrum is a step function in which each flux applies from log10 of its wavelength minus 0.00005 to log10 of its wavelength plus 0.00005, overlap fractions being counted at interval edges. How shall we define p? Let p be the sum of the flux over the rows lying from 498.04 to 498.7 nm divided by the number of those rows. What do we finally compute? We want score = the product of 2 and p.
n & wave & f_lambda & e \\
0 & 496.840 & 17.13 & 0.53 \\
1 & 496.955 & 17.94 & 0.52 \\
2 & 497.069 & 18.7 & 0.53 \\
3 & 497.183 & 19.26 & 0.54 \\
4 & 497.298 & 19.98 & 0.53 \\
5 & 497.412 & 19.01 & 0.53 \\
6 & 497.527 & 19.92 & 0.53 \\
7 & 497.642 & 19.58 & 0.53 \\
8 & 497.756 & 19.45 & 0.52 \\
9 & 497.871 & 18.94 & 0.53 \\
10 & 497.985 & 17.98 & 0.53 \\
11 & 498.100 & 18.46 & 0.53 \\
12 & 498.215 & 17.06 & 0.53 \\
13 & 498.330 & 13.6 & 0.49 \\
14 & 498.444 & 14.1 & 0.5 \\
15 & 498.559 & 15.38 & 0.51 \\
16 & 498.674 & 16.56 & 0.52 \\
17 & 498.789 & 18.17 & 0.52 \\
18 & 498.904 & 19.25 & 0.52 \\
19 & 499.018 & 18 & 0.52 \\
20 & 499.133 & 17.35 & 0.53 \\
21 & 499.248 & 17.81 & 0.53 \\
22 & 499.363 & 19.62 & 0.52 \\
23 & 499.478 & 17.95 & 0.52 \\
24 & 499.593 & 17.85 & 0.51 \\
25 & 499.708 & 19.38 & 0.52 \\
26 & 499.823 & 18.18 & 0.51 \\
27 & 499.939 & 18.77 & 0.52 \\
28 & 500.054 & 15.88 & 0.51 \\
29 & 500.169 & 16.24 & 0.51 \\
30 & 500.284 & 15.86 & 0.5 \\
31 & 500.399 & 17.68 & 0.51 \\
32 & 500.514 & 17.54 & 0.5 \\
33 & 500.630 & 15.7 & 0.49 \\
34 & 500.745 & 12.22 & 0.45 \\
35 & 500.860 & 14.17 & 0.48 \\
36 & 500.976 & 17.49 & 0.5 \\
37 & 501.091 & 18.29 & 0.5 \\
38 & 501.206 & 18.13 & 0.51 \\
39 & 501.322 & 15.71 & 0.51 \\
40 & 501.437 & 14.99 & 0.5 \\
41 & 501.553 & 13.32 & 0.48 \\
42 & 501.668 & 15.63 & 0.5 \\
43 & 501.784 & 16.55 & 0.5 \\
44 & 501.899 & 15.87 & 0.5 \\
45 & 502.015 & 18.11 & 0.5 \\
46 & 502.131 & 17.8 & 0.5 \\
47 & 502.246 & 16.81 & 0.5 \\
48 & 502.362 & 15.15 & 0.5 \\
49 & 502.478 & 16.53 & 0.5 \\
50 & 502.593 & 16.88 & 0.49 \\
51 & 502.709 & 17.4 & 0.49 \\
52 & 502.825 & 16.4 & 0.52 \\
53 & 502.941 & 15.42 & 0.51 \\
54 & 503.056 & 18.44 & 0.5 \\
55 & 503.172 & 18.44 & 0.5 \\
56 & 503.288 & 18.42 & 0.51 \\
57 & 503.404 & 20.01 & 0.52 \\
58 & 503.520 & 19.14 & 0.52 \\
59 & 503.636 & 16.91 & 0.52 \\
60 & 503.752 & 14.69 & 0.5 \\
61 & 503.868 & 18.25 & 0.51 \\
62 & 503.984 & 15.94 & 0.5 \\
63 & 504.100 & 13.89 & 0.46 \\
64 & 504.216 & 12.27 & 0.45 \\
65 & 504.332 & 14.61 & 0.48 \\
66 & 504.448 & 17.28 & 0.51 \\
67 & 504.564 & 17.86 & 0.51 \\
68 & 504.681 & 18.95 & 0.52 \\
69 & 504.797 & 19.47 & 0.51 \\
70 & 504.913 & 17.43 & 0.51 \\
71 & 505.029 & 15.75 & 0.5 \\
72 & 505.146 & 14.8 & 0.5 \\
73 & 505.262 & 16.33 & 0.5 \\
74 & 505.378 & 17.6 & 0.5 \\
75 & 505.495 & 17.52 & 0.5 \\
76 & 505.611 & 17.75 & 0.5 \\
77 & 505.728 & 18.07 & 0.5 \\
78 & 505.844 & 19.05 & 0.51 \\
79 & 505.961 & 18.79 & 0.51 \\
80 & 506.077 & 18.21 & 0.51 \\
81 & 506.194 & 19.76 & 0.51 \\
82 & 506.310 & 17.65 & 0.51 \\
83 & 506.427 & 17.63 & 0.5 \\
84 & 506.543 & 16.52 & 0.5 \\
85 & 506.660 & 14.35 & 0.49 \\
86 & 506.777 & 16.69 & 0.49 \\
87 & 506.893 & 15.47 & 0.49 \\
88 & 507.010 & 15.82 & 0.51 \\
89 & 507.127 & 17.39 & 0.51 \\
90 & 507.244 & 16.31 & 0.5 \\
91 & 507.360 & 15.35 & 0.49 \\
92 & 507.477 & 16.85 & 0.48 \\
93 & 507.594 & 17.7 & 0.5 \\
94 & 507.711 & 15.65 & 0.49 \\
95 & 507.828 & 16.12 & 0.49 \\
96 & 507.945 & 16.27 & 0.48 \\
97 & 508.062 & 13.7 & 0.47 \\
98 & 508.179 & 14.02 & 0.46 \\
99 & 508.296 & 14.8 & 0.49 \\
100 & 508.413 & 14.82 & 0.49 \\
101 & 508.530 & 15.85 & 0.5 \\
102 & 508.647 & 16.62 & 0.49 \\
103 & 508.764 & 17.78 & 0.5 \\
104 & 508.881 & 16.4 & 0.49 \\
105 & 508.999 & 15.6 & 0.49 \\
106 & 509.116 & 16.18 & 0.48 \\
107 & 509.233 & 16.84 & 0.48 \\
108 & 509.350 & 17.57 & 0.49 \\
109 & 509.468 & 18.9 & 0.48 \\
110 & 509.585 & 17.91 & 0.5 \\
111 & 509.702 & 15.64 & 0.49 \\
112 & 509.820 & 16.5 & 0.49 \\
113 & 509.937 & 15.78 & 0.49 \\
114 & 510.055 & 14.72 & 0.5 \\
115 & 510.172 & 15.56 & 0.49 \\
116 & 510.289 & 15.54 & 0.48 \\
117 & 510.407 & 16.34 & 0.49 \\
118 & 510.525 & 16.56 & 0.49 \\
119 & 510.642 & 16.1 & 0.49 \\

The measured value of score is 32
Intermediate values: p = 15.9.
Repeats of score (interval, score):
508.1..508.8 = 31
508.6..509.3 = 33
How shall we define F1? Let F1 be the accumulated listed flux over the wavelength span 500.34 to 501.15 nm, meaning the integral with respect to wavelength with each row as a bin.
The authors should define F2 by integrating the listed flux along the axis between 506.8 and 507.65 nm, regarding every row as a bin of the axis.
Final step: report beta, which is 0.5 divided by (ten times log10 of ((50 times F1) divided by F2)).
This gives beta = 0.0299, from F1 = 13.1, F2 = 14.0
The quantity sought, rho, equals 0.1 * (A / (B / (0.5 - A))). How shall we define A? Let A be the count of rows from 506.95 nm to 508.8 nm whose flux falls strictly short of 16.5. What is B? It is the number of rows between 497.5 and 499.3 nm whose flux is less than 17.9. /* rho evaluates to -1.65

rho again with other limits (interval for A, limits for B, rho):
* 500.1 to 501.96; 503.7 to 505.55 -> -0.73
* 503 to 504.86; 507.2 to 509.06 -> -0.14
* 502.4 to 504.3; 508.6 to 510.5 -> -0.24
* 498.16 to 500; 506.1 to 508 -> -0.05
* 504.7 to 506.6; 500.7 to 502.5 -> -0.06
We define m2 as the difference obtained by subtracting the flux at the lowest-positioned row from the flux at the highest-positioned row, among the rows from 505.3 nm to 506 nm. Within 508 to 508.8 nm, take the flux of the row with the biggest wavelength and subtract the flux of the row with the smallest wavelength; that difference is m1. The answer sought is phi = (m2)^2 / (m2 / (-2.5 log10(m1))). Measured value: -1.8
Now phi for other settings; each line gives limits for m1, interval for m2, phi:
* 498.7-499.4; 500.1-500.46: -0.6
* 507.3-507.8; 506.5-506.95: -1.4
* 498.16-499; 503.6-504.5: -0.3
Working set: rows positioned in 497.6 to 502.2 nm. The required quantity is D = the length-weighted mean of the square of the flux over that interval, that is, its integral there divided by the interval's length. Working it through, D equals 293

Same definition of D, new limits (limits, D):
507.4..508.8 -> 251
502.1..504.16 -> 292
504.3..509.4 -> 282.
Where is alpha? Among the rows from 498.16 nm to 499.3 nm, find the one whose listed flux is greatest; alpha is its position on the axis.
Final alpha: 498.904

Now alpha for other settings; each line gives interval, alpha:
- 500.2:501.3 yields 501.091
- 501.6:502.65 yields 502.015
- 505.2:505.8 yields 505.728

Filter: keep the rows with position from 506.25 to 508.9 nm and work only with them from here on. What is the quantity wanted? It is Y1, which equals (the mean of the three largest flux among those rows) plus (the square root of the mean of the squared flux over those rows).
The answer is 33.8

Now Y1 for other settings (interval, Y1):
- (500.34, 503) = 34.5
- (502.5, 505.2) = 36.5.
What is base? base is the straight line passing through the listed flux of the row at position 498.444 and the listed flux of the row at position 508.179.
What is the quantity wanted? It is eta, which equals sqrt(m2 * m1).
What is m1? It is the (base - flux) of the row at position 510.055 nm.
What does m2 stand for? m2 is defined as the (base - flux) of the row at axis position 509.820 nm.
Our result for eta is 1.3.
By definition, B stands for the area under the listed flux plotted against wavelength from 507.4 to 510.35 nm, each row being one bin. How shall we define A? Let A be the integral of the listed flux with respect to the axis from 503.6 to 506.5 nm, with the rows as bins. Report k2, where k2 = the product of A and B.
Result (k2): 2354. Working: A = 49.5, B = 47.6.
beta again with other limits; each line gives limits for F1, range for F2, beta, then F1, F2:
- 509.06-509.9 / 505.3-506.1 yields 0.0295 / 14.3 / 14.5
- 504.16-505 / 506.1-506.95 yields 0.0296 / 14.1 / 14.4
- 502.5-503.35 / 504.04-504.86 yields 0.0287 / 14.7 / 13.4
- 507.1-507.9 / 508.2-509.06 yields 0.0297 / 13.2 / 13.7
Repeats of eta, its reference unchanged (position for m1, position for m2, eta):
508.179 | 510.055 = 0.0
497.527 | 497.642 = 5.6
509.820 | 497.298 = 3.8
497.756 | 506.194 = 5.5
